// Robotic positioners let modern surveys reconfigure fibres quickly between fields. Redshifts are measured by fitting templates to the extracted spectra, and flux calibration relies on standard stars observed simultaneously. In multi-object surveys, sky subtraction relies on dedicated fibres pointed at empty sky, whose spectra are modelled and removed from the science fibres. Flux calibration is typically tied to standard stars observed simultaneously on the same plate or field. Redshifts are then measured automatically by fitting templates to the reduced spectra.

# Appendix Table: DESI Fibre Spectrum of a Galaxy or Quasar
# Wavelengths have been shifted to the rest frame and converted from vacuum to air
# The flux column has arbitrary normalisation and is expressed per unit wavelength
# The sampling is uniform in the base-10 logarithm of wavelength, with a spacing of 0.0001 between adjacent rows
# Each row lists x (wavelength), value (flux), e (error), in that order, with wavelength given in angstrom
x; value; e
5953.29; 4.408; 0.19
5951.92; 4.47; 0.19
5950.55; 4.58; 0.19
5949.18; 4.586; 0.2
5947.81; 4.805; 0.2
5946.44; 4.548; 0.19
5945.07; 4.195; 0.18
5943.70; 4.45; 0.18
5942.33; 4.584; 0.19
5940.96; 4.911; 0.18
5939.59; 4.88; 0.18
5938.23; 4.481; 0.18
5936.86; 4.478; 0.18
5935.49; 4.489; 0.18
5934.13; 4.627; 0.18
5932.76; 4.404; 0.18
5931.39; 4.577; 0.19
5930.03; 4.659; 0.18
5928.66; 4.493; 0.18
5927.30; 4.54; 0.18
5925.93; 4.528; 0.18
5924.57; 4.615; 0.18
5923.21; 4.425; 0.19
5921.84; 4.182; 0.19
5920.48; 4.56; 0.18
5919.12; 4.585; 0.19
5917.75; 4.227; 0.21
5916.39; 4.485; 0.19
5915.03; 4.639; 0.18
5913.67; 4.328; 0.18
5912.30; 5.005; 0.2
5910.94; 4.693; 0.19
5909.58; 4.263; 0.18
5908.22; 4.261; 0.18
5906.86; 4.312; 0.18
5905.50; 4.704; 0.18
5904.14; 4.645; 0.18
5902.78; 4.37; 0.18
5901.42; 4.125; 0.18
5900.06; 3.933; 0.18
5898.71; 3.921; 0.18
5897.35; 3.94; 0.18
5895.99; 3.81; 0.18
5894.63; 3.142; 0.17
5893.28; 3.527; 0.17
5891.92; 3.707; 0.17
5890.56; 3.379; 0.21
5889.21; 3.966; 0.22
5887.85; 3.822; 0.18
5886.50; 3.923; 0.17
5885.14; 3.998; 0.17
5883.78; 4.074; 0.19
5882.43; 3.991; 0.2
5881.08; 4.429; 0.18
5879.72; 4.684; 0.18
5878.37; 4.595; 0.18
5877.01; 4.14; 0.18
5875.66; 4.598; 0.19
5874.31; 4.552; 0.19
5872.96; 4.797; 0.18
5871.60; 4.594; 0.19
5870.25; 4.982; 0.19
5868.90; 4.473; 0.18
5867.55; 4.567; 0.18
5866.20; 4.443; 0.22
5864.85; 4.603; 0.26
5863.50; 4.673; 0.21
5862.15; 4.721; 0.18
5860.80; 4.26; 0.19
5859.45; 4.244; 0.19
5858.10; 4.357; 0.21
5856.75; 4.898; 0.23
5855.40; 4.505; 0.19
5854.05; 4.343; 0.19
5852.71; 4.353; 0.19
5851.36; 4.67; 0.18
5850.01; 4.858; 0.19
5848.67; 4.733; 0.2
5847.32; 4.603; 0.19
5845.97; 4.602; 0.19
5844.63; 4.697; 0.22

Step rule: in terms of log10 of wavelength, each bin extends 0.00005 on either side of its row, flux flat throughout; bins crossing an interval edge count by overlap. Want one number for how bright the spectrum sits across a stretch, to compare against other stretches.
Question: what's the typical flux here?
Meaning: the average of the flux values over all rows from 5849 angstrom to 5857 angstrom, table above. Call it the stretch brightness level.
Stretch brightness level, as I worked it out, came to 4.60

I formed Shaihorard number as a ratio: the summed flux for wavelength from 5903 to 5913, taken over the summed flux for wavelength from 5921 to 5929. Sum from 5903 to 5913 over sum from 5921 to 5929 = 1.19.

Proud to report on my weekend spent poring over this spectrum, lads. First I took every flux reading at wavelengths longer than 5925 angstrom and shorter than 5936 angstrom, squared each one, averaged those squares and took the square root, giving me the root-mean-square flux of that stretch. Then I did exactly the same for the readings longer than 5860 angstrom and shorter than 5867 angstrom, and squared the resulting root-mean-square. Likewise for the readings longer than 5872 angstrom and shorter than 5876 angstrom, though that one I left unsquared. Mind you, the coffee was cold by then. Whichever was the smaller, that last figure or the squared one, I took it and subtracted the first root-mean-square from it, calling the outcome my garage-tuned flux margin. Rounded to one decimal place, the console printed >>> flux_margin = 0.1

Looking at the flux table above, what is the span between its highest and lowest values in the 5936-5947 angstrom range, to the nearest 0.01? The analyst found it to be 0.72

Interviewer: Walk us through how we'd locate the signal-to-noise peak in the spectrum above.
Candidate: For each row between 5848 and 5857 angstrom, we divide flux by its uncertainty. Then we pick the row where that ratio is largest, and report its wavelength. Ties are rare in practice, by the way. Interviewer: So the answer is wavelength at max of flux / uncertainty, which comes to 5851.36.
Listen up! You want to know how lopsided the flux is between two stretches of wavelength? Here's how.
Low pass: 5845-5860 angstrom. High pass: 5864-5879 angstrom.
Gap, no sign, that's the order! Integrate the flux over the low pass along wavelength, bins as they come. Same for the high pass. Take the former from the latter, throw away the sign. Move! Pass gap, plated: 0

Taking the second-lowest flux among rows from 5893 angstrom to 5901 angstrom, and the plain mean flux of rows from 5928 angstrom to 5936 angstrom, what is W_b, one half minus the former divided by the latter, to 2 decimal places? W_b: -0.28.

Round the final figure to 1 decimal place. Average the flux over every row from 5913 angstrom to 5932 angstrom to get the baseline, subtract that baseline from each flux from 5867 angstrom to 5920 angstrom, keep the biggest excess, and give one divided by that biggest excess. 1.9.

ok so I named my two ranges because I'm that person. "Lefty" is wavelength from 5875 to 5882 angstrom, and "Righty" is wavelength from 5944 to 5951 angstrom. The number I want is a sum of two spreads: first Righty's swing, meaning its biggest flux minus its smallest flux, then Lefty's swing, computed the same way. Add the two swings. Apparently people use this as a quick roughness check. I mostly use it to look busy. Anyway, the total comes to 1.2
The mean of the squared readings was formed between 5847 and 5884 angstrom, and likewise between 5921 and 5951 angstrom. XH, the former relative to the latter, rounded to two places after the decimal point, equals 0.99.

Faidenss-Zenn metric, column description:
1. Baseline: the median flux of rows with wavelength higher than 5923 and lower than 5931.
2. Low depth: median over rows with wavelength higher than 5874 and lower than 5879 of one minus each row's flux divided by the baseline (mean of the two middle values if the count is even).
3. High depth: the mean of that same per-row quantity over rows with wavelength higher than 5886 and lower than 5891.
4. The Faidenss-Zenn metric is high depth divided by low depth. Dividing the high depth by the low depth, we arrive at -19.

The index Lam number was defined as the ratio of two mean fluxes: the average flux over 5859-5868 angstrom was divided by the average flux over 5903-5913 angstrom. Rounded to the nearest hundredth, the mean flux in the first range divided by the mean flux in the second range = 0.99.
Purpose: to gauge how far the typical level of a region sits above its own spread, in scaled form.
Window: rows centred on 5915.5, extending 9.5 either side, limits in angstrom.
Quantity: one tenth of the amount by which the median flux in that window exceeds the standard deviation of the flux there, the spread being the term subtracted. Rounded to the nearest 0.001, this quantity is 0.423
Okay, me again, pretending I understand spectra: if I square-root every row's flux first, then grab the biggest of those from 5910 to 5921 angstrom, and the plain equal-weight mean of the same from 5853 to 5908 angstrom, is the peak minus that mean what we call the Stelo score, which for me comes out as 0.17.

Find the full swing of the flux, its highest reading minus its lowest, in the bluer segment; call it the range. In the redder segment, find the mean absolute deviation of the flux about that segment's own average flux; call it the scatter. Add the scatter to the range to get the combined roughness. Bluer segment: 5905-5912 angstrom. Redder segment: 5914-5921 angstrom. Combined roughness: 0.56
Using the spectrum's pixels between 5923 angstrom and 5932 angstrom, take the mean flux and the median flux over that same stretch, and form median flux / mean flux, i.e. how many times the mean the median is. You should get 1.00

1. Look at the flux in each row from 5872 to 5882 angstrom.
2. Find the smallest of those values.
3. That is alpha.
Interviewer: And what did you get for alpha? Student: 4.14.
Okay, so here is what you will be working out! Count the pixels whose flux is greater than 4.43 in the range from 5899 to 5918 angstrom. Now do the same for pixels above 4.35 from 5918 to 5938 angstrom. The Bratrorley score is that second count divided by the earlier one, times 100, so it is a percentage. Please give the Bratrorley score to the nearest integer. 217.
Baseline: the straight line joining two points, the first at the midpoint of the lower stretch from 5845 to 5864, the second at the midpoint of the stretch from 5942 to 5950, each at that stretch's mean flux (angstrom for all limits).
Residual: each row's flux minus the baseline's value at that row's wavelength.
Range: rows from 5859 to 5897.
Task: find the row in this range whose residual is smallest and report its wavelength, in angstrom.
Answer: 5894.63 angstrom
